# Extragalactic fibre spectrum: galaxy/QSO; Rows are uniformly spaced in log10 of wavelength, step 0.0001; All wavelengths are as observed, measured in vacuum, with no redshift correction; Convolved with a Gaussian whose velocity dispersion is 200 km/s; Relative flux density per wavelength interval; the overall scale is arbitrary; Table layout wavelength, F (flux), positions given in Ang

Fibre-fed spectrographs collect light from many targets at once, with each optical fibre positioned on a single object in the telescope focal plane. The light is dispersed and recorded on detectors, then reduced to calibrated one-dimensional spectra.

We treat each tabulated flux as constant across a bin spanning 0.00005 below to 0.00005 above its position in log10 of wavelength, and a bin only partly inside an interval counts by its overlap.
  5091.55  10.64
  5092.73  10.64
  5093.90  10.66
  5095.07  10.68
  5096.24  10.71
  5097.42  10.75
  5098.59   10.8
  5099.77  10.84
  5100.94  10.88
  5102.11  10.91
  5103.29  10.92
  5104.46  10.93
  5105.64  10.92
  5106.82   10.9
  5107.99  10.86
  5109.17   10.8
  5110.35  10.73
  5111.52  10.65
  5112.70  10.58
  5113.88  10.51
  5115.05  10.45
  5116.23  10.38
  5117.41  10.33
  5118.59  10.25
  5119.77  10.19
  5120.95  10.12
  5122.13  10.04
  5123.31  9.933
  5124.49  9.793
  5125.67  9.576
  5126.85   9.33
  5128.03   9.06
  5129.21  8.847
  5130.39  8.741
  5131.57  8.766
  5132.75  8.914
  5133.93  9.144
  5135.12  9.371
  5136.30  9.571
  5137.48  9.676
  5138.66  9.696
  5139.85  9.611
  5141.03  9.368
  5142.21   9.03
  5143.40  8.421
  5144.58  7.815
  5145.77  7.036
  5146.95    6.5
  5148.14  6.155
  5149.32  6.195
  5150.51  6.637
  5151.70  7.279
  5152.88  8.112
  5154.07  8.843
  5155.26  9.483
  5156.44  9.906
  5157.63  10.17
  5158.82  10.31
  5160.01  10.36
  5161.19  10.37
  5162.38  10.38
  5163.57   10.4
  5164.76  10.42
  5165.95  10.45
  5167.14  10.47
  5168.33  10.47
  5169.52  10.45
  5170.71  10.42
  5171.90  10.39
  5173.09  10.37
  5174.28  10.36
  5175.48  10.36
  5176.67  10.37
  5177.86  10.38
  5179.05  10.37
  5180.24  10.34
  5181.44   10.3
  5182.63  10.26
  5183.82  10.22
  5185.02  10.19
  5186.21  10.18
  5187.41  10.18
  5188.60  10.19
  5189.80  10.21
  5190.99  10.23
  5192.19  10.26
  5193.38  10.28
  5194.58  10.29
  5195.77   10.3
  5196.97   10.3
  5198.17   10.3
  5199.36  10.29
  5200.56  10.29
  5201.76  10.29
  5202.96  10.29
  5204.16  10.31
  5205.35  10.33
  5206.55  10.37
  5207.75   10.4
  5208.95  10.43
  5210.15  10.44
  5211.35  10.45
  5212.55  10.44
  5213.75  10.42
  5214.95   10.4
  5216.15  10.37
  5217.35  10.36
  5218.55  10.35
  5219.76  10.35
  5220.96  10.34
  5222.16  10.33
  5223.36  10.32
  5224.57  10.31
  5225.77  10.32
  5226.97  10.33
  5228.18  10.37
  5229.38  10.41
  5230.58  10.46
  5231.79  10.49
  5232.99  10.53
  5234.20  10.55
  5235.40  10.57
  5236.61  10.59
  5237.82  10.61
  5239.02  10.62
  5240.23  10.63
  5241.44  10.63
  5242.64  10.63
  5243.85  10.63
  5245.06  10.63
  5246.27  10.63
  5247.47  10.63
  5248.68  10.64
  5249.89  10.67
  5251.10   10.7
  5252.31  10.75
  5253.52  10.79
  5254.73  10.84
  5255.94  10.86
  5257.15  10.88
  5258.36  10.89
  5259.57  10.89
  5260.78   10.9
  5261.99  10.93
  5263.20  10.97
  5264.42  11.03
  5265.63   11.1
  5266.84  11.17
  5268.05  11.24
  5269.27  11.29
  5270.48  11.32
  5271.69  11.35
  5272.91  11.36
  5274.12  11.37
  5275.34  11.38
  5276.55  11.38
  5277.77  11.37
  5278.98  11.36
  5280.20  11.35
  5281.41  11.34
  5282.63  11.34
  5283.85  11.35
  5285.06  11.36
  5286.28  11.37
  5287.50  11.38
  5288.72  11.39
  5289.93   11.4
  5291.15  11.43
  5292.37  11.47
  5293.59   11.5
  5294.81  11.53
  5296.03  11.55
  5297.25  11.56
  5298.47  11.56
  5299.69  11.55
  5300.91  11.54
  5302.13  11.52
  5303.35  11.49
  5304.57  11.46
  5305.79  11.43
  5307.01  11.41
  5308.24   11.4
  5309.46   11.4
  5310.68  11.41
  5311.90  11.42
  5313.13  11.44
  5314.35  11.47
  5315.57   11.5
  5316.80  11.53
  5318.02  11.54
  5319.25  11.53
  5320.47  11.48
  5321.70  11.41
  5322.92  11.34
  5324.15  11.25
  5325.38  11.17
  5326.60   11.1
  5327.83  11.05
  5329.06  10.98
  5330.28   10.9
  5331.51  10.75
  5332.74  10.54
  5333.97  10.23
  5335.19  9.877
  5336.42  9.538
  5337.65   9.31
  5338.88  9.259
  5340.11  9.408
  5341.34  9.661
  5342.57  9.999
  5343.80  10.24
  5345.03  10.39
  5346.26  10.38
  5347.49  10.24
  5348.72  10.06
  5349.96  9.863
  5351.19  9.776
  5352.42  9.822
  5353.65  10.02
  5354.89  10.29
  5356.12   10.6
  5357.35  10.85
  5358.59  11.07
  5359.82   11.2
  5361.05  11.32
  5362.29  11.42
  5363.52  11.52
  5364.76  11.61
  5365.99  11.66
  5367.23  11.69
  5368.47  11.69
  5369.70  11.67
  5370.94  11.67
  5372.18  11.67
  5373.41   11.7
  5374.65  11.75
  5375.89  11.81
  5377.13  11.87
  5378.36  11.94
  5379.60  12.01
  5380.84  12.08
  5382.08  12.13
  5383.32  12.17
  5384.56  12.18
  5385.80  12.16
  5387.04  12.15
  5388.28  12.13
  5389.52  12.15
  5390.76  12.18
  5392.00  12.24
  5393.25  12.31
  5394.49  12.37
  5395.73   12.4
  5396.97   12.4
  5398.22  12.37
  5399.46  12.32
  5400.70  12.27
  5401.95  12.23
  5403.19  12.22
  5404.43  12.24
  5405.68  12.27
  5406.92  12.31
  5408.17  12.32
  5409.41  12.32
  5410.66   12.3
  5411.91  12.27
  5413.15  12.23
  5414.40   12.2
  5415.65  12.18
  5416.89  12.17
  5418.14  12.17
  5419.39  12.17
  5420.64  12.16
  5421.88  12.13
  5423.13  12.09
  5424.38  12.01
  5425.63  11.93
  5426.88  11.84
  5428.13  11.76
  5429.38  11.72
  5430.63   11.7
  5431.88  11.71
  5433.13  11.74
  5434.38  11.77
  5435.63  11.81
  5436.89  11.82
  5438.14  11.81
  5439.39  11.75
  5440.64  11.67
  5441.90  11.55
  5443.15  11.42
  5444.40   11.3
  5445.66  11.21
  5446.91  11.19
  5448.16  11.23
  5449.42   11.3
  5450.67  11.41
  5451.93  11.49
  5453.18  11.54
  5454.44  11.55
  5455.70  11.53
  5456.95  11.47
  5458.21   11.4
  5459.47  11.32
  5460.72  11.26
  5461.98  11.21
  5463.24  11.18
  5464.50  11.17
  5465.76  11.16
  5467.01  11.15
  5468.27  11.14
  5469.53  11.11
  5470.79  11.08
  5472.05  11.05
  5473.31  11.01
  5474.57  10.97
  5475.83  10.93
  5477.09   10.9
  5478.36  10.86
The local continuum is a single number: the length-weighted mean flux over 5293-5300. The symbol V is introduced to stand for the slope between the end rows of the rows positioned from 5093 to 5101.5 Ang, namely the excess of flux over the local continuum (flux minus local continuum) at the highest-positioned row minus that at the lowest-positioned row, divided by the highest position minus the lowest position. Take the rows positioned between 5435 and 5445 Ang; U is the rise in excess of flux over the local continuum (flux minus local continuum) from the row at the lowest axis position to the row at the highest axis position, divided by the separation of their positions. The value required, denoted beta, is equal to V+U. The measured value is -0.027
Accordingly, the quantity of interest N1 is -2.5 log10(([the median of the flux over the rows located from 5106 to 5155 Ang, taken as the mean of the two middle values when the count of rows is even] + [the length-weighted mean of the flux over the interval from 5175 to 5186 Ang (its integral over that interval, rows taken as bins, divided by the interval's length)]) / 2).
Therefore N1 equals -2.49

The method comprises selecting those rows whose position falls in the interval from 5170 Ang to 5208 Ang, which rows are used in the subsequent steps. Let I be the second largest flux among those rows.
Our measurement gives 10.4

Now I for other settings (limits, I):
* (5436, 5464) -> 11.81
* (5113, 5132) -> 10.45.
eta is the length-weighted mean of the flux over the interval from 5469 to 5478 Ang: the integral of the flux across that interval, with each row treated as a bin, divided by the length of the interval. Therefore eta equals 11.0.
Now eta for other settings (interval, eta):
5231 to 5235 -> 10.5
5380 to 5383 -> 12.1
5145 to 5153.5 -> 6.9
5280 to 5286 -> 11.4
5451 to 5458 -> 11.5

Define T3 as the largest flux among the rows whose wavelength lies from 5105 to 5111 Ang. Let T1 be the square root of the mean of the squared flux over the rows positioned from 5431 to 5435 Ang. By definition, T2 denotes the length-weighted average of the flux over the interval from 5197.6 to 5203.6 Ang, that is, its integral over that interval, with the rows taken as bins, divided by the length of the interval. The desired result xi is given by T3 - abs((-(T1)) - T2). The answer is -11.1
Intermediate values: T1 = 11.7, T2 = 10.3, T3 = 10.92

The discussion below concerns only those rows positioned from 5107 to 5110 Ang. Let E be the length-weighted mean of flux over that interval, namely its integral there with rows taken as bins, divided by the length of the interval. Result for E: 10.8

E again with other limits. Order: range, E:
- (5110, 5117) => 10.5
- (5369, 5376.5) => 11.7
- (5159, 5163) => 10.4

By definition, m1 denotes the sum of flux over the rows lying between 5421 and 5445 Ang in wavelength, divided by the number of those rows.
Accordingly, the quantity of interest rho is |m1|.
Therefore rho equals 11.8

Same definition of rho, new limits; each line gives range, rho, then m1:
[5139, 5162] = 8.5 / 8.5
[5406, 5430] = 12.1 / 12.1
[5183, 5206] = 10.3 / 10.3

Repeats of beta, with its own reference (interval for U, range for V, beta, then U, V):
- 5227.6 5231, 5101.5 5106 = 0.040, 0.04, 0.003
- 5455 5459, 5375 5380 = 0.002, -0.05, 0.054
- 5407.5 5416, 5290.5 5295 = 0.009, -0.02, 0.027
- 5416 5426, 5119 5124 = -0.100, -0.03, -0.073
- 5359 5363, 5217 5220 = 0.085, 0.09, -0.004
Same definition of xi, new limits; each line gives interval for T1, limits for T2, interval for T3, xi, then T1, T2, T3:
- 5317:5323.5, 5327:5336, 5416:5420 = -9.9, 11.5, 10.6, 12.17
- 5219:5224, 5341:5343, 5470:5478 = -9.1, 10.3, 9.8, 11.08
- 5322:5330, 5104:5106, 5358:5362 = -10.7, 11.1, 10.9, 11.32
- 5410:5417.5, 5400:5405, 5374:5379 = -12.5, 12.2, 12.3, 11.94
